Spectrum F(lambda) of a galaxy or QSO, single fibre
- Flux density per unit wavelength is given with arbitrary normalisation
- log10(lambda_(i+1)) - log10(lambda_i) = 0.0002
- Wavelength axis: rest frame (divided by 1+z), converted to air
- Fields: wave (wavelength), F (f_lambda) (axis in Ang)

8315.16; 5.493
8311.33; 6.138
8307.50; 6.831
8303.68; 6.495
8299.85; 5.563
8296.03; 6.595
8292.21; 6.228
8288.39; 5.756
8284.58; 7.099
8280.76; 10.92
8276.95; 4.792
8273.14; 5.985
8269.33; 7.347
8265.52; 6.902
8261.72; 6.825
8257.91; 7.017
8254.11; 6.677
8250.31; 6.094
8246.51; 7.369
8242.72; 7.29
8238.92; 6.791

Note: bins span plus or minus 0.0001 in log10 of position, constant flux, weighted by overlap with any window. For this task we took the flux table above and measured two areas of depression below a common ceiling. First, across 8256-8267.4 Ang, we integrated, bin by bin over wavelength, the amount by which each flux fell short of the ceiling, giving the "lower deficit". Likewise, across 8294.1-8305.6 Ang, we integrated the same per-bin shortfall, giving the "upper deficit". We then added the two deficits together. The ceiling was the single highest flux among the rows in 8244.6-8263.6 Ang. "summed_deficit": 18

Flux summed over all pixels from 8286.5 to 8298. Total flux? 19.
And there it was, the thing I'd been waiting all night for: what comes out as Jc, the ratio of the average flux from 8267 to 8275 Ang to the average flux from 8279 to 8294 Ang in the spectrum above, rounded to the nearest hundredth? 0.89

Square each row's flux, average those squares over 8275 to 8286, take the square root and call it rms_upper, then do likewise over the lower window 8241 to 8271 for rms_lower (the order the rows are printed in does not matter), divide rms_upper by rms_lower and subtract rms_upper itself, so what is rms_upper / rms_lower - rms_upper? -6.9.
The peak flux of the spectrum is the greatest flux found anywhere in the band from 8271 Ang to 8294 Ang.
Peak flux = 10.92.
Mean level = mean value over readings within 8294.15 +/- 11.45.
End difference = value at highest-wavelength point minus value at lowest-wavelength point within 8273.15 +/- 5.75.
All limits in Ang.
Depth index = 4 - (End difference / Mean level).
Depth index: 4.41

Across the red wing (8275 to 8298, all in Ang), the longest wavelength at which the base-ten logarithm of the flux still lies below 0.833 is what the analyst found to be 8296.03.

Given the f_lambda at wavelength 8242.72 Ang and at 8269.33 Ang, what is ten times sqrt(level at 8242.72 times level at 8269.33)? 73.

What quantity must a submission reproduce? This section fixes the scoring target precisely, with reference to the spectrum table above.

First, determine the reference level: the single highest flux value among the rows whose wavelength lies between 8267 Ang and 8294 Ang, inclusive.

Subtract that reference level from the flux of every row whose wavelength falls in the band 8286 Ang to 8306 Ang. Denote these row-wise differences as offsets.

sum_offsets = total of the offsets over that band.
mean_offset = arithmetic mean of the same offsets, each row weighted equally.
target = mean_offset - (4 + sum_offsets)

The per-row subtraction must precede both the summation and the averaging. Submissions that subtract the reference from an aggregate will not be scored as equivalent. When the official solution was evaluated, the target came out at 15.2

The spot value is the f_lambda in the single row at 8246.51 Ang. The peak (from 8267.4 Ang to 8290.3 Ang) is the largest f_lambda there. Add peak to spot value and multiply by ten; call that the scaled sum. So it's 183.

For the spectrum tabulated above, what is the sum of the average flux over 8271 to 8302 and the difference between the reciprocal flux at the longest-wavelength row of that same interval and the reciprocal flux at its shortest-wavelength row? 6.6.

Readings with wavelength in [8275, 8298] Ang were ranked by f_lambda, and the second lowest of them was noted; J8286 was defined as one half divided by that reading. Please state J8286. 0.087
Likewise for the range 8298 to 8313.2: 0.081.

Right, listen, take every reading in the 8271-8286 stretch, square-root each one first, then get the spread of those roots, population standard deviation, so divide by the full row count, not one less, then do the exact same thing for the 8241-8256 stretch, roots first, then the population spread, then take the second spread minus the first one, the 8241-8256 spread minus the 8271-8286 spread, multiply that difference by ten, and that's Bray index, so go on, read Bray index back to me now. -3.1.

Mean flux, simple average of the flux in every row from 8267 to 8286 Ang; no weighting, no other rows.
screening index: 7.2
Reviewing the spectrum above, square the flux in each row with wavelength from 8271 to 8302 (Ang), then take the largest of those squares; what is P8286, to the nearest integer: 119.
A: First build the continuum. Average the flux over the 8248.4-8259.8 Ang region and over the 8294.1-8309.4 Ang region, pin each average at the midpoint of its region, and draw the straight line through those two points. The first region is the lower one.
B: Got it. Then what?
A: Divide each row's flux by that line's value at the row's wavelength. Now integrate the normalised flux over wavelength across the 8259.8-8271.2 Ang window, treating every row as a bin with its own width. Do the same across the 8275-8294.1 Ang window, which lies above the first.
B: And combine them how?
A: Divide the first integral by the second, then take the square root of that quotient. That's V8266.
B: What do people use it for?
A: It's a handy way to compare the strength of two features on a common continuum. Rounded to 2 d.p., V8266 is 0.77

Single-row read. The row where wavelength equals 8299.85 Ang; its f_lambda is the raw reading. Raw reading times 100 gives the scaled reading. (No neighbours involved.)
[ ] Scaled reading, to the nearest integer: 556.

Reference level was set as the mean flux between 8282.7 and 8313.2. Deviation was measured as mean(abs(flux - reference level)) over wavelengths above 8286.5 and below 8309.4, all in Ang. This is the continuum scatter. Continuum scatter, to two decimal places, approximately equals 0.40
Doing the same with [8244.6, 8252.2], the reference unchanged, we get 0.64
